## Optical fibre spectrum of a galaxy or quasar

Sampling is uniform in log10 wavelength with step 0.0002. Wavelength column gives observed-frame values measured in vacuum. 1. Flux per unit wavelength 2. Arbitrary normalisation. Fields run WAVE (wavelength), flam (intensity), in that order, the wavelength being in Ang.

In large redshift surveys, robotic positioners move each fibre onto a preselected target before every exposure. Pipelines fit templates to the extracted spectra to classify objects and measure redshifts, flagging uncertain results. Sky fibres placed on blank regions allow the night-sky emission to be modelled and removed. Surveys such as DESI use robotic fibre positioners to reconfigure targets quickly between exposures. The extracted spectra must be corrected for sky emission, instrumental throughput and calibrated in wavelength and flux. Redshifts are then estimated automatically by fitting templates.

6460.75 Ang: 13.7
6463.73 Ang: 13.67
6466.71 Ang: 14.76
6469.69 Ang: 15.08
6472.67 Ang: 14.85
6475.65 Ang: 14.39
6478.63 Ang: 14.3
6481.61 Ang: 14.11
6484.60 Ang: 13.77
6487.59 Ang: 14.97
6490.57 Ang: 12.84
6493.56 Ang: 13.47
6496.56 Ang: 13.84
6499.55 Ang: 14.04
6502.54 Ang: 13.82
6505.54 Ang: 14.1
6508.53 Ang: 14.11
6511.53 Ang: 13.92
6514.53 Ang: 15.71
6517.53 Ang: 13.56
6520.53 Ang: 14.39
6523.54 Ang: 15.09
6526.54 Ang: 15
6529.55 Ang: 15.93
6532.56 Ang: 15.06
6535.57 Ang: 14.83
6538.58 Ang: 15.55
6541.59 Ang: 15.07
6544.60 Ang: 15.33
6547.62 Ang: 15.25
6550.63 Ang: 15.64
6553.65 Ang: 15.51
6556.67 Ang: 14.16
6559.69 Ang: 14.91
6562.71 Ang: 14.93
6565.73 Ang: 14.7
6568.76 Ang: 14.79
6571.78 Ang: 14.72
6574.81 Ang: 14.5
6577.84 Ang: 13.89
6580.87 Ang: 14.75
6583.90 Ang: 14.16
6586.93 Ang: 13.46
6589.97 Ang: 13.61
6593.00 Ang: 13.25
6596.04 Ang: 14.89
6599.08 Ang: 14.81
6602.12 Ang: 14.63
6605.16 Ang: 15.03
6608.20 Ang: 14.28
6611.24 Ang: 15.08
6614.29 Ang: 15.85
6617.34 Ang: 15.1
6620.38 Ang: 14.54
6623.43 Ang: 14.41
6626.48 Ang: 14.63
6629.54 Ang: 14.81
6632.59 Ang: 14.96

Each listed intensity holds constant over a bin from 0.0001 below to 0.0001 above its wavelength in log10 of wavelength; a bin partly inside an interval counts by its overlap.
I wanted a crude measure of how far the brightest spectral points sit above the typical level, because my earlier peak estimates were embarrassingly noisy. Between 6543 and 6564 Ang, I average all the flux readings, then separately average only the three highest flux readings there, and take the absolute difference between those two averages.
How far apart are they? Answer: 0.39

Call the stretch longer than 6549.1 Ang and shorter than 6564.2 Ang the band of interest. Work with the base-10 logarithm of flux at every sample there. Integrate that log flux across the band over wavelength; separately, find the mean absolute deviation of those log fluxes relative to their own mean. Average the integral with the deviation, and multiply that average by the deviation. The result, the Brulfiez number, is 0.112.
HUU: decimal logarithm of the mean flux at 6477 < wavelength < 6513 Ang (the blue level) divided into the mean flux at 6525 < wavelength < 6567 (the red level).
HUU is 0.036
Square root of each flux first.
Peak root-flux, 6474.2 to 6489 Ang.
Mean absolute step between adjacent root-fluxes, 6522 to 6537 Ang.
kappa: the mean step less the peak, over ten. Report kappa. -0.380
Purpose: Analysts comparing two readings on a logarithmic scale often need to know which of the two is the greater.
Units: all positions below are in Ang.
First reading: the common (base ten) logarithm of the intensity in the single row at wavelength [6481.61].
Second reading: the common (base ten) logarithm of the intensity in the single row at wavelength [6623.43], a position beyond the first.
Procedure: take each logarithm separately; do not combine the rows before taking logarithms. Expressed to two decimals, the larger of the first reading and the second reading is 1.16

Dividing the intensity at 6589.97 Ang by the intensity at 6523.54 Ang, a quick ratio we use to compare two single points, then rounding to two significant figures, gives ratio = 0.90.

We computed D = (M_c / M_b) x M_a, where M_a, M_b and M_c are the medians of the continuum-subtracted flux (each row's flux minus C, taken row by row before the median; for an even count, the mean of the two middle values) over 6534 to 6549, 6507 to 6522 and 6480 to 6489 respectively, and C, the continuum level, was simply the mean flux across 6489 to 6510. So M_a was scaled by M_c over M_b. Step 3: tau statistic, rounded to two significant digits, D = 1.5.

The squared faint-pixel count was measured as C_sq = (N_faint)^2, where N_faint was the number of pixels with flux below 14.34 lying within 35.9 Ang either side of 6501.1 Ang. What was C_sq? 144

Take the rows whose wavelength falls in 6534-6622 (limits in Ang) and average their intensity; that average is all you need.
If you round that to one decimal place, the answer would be 14.7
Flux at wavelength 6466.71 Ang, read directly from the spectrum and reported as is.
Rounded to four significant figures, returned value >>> 14.76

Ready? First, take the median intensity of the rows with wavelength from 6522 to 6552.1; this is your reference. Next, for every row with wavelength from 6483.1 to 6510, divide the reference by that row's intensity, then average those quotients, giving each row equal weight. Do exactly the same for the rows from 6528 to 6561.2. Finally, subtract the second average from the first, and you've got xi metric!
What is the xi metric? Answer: 0.10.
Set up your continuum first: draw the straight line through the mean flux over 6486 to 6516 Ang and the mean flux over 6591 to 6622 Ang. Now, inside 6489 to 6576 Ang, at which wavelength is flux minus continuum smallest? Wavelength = 6490.57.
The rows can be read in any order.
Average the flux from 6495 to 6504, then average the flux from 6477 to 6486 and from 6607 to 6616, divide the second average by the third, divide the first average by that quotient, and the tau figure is 14.9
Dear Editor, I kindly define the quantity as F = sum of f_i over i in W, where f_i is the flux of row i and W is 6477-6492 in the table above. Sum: 70.0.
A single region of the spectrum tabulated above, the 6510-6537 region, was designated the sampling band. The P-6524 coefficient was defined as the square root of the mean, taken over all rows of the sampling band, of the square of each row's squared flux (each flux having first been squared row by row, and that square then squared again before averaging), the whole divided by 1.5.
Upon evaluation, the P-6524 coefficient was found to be 148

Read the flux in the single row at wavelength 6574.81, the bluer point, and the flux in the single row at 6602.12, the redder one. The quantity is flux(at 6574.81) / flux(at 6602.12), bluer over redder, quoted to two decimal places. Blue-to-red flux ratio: 0.99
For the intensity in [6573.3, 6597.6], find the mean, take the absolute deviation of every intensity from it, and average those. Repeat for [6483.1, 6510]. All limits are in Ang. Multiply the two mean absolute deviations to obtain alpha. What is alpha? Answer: 0.19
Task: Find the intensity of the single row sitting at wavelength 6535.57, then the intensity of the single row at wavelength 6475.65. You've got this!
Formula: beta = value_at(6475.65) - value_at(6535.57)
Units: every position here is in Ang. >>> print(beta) -0.44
